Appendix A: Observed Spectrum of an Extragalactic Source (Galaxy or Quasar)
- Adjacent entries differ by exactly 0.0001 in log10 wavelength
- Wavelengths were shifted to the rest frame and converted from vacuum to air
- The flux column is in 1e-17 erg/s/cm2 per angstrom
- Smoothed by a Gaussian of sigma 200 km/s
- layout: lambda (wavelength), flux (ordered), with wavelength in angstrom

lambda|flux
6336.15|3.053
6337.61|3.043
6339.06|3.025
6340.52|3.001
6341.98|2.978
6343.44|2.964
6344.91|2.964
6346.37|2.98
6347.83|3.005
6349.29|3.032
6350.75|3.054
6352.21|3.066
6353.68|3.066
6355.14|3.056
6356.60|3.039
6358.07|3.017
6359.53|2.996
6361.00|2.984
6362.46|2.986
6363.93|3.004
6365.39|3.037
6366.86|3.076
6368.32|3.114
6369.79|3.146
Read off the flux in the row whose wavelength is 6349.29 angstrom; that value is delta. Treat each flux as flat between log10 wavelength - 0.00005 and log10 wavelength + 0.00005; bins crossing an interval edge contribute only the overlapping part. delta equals 3.032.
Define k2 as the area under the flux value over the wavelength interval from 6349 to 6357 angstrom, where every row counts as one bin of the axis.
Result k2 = 24.4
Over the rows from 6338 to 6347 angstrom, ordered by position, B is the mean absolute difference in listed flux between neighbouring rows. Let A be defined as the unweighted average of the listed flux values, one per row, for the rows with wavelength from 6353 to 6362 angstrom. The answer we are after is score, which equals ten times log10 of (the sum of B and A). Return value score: 4.831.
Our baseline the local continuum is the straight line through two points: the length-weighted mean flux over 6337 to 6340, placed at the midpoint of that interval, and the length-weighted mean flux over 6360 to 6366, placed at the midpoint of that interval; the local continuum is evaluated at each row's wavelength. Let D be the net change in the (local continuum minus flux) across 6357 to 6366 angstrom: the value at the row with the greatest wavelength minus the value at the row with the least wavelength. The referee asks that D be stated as -0.032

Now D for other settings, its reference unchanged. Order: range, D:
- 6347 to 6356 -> -0.063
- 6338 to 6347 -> 0.033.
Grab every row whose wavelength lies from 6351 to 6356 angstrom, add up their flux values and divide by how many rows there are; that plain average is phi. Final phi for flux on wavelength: 3.06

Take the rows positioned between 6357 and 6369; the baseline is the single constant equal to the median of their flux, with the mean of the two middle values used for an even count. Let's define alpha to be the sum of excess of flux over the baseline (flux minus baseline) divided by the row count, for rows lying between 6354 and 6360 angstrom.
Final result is 0.02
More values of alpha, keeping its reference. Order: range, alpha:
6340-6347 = -0.03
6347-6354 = 0.03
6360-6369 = 0.02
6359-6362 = -0.02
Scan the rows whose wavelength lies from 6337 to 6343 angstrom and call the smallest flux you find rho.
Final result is 2.978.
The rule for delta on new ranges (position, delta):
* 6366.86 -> 3.076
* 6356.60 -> 3.039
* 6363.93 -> 3.004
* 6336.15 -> 3.053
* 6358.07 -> 3.017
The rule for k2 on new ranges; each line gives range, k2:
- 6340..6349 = 26.8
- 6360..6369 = 27.3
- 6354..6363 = 27.2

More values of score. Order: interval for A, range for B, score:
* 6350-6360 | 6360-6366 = 4.857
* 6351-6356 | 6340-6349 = 4.883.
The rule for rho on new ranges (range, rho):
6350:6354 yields 3.054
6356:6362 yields 2.984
